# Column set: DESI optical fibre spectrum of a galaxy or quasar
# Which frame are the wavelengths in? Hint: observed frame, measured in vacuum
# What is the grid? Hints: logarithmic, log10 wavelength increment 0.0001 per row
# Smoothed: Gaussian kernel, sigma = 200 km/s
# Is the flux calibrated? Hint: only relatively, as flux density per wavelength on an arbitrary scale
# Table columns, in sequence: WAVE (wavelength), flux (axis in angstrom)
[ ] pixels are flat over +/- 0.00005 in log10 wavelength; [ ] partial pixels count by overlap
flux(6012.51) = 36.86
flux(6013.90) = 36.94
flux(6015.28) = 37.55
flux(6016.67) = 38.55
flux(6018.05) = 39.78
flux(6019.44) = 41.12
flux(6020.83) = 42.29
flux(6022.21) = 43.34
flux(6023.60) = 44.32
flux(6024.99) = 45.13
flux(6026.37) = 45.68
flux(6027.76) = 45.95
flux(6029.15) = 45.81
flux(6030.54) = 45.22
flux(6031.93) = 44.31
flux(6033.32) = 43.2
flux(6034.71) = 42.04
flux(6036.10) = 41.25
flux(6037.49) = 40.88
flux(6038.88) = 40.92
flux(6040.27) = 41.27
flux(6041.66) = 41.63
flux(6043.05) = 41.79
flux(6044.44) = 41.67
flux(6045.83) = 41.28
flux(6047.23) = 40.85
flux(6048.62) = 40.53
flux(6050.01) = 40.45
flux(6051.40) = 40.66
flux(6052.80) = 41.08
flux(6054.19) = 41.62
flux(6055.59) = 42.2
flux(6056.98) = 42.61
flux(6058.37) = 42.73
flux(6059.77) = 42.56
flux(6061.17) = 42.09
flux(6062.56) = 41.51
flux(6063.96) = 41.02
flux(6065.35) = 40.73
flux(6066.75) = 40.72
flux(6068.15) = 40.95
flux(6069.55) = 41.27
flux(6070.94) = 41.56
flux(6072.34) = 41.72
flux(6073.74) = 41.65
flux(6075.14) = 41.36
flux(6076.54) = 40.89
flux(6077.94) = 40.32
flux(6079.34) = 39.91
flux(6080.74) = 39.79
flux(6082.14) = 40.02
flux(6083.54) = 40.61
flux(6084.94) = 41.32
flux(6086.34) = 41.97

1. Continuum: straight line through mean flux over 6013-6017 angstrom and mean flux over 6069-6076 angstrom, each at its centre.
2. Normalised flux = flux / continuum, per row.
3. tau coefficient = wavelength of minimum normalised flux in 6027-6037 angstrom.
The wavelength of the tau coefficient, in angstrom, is 6036.10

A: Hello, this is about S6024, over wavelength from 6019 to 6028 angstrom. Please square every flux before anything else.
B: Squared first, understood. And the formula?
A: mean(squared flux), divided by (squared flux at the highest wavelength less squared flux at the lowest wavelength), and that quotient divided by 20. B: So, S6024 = 0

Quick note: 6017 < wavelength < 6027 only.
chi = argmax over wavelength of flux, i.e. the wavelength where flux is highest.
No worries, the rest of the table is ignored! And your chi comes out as 6026.37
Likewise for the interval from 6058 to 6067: 6058.37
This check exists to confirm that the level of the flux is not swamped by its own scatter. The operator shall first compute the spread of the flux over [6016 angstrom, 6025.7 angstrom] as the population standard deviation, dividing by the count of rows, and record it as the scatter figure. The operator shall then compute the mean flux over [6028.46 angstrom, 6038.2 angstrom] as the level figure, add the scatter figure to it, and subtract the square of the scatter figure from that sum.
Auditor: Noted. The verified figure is 40.5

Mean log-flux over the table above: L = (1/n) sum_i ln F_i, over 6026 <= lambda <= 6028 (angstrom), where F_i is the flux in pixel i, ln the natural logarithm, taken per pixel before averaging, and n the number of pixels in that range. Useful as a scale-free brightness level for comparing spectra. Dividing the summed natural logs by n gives 3.82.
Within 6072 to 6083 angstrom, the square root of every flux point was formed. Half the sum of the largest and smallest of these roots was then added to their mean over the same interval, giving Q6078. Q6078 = 12.8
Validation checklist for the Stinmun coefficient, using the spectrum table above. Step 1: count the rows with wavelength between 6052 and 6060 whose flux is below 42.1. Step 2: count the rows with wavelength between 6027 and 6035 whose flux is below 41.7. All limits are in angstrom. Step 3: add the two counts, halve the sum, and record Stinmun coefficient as 1.0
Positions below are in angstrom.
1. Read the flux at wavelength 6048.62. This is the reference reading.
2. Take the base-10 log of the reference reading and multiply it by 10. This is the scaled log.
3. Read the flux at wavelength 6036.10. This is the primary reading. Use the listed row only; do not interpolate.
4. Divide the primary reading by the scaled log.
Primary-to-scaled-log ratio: 2.57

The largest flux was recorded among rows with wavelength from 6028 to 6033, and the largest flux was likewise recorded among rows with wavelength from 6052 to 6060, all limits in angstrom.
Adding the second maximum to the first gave 88.5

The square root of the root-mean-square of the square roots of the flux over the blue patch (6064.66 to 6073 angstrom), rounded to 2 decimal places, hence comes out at 2.53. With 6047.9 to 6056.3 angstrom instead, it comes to 2.53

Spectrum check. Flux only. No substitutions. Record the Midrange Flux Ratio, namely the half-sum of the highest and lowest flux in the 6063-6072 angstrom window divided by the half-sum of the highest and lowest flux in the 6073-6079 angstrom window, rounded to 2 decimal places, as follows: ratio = 1.00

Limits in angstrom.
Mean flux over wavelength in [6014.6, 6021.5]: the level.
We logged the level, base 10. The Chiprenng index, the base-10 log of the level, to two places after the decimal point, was 1.60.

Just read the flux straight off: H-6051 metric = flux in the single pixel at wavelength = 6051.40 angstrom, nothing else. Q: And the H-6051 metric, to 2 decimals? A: 40.66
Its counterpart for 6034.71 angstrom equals 42.04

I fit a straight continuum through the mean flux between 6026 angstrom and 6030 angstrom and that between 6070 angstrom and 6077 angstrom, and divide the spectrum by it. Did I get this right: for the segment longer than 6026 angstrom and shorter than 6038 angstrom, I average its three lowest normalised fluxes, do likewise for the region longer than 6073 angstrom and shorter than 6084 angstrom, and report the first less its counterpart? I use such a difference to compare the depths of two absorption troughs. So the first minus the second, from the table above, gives -0.06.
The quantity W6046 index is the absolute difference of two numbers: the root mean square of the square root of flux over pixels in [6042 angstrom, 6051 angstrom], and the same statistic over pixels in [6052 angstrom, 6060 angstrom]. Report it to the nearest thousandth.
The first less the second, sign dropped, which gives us 0.080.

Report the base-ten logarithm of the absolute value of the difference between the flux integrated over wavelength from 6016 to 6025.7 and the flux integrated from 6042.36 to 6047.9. 2.3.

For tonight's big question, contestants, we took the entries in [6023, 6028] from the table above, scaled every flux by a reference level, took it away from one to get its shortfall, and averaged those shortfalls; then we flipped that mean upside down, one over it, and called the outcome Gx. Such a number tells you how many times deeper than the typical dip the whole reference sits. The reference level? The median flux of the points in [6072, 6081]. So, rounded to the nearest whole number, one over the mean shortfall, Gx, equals -9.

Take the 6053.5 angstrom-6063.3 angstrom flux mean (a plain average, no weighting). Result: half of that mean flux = 21.1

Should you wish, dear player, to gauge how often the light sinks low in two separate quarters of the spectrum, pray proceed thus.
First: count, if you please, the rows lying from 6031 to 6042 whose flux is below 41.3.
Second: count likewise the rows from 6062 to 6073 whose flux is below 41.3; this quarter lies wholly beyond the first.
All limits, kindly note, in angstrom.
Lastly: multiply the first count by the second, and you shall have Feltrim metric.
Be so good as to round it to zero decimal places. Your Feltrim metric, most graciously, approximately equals 20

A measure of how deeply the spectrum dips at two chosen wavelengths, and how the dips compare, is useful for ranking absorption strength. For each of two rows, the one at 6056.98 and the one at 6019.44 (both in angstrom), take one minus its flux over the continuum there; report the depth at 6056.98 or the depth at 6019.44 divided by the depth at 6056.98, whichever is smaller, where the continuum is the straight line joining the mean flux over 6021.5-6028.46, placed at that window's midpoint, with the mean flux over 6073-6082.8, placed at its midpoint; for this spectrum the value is -12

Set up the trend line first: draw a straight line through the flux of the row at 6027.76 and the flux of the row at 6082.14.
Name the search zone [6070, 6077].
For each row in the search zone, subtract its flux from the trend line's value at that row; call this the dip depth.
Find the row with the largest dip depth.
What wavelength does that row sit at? 6076.54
